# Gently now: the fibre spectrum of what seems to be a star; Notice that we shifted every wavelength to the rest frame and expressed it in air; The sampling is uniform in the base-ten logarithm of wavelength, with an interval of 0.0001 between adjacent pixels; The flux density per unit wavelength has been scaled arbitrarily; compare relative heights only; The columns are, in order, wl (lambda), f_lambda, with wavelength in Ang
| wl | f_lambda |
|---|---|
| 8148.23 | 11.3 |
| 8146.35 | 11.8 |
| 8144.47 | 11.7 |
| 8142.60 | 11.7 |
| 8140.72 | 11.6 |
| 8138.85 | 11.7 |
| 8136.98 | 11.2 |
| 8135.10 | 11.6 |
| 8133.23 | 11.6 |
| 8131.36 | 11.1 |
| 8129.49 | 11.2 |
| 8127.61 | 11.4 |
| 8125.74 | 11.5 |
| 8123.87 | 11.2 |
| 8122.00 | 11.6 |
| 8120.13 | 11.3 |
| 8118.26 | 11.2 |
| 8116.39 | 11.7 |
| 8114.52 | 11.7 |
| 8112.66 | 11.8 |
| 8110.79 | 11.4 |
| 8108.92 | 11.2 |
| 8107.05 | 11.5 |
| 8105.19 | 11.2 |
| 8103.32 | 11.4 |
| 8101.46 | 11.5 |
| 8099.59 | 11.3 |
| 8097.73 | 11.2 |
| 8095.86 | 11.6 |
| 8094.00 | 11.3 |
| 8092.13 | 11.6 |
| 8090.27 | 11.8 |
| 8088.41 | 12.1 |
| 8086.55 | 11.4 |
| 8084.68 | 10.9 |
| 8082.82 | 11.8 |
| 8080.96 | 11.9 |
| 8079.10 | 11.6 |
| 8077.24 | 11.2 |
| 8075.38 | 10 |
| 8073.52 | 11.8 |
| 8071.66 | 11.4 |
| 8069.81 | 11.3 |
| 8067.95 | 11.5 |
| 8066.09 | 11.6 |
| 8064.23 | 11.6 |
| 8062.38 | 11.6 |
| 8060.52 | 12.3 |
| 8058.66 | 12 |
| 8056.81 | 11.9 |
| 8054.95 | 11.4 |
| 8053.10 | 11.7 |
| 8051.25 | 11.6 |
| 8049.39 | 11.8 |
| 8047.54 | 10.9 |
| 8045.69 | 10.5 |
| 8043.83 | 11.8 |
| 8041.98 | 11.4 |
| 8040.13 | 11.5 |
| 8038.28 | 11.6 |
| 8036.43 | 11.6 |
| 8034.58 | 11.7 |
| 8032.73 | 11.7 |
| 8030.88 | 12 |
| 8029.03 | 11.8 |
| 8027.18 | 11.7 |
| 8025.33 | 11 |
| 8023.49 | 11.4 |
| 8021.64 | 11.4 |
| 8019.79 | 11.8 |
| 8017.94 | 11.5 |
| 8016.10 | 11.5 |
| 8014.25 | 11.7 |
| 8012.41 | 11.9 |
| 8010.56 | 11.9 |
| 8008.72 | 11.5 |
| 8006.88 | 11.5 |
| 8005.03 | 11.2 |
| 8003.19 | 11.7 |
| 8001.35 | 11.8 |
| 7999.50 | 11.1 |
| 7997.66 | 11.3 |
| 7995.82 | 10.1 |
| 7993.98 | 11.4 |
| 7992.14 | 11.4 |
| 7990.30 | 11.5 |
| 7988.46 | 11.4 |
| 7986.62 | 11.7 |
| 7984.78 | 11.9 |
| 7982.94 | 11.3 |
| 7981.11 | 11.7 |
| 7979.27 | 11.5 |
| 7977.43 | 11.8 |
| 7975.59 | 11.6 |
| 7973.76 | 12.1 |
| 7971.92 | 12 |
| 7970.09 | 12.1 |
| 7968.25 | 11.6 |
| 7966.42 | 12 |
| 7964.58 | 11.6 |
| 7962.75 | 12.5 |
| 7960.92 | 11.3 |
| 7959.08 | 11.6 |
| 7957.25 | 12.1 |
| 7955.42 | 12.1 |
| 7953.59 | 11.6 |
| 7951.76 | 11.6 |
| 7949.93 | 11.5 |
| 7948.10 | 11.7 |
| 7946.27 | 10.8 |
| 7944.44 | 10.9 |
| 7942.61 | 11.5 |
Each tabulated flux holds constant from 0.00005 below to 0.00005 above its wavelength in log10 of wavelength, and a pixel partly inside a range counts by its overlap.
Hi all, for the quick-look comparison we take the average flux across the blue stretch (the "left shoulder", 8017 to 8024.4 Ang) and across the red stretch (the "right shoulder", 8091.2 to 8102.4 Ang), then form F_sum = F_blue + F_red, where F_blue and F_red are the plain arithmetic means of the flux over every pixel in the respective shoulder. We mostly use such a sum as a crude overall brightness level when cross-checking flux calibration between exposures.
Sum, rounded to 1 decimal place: 22.9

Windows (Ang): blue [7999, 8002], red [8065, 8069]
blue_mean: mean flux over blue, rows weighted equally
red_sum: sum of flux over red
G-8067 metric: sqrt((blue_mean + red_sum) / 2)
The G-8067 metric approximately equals 4.156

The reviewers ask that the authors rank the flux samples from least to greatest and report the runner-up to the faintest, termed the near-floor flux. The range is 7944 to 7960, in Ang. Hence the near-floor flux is 10.9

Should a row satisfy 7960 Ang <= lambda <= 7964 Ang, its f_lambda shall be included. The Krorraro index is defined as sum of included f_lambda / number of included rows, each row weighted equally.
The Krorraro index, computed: 11.9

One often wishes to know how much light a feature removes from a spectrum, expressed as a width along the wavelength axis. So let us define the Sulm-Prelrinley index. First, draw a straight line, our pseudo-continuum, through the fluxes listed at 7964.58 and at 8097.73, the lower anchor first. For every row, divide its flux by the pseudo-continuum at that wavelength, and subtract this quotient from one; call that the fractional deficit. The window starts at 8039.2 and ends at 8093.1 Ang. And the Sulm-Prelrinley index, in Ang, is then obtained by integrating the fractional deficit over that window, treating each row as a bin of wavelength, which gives -1.0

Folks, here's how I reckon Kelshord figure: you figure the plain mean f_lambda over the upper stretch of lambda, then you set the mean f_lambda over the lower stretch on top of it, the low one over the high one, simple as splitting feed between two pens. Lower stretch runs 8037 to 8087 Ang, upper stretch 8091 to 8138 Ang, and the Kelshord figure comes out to 1.01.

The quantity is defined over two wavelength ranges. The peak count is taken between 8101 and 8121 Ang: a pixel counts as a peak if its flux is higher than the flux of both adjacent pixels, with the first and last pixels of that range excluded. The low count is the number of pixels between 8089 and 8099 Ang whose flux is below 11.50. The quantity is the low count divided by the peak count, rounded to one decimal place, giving 1.0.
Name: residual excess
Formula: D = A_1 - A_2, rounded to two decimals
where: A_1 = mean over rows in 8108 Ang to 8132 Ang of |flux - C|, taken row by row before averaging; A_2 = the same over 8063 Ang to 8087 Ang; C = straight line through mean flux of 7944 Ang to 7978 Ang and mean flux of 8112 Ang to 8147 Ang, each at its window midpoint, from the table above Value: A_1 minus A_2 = -0.10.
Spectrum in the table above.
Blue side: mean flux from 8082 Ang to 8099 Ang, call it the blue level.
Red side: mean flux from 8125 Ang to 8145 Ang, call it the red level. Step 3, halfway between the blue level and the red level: 11.5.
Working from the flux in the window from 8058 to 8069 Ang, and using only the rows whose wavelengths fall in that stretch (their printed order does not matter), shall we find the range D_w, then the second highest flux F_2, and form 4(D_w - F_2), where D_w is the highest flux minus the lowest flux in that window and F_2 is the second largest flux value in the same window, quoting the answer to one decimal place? -44.8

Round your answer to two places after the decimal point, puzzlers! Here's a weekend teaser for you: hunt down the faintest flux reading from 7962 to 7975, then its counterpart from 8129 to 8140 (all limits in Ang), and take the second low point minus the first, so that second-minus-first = -0.50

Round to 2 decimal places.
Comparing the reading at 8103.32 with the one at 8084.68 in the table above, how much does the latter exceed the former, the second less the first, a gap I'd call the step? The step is -0.50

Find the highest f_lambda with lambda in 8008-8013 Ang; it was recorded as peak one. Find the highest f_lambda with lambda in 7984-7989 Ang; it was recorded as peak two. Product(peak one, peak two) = 142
